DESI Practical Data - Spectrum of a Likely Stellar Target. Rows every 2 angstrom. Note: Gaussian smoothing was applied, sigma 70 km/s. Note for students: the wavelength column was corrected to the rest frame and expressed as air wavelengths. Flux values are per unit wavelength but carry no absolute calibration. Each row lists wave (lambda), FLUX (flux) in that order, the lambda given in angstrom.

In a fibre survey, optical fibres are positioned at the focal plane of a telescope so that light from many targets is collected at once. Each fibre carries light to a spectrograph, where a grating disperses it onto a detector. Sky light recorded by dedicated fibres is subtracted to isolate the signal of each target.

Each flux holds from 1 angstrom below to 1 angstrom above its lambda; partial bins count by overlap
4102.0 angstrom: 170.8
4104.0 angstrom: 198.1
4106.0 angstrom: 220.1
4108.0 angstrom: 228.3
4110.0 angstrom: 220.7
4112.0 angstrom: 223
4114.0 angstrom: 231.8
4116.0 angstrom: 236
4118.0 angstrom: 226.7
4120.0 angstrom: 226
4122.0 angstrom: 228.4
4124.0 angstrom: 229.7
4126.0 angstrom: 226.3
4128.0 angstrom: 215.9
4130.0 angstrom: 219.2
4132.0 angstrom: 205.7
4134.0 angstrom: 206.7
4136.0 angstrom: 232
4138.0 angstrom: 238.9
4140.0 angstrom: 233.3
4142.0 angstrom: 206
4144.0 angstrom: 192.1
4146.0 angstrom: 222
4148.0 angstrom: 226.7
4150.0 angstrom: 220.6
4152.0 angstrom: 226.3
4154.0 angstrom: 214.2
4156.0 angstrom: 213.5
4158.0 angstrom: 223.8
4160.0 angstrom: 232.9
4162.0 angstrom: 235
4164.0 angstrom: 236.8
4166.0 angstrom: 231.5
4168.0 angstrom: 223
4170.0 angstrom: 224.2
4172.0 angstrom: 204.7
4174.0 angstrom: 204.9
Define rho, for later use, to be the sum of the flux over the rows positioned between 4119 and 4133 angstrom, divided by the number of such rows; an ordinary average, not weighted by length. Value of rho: 222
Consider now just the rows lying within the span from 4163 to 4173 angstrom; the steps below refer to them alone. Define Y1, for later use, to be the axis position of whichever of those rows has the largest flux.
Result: 4164.0 angstrom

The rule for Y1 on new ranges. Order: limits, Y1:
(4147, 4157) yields 4148.0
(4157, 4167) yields 4164.0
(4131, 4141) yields 4138.0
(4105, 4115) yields 4114.0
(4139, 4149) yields 4140.0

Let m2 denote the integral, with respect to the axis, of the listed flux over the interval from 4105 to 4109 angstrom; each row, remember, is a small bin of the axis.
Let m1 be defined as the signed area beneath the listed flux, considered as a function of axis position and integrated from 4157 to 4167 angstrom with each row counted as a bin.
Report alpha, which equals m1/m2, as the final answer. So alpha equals 2.6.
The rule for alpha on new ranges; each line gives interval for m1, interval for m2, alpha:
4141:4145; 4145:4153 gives 0.4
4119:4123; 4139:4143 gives 1.0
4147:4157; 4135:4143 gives 1.2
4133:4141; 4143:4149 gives 1.4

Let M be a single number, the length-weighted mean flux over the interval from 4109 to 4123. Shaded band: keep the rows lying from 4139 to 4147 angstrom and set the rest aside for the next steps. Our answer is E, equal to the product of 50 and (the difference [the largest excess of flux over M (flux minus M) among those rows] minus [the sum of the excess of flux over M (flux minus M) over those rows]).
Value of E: 3122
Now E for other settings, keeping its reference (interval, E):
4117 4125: 72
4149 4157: 1712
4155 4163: 617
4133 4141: 527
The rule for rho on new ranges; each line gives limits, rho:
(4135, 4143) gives 228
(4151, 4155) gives 220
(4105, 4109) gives 224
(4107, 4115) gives 226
